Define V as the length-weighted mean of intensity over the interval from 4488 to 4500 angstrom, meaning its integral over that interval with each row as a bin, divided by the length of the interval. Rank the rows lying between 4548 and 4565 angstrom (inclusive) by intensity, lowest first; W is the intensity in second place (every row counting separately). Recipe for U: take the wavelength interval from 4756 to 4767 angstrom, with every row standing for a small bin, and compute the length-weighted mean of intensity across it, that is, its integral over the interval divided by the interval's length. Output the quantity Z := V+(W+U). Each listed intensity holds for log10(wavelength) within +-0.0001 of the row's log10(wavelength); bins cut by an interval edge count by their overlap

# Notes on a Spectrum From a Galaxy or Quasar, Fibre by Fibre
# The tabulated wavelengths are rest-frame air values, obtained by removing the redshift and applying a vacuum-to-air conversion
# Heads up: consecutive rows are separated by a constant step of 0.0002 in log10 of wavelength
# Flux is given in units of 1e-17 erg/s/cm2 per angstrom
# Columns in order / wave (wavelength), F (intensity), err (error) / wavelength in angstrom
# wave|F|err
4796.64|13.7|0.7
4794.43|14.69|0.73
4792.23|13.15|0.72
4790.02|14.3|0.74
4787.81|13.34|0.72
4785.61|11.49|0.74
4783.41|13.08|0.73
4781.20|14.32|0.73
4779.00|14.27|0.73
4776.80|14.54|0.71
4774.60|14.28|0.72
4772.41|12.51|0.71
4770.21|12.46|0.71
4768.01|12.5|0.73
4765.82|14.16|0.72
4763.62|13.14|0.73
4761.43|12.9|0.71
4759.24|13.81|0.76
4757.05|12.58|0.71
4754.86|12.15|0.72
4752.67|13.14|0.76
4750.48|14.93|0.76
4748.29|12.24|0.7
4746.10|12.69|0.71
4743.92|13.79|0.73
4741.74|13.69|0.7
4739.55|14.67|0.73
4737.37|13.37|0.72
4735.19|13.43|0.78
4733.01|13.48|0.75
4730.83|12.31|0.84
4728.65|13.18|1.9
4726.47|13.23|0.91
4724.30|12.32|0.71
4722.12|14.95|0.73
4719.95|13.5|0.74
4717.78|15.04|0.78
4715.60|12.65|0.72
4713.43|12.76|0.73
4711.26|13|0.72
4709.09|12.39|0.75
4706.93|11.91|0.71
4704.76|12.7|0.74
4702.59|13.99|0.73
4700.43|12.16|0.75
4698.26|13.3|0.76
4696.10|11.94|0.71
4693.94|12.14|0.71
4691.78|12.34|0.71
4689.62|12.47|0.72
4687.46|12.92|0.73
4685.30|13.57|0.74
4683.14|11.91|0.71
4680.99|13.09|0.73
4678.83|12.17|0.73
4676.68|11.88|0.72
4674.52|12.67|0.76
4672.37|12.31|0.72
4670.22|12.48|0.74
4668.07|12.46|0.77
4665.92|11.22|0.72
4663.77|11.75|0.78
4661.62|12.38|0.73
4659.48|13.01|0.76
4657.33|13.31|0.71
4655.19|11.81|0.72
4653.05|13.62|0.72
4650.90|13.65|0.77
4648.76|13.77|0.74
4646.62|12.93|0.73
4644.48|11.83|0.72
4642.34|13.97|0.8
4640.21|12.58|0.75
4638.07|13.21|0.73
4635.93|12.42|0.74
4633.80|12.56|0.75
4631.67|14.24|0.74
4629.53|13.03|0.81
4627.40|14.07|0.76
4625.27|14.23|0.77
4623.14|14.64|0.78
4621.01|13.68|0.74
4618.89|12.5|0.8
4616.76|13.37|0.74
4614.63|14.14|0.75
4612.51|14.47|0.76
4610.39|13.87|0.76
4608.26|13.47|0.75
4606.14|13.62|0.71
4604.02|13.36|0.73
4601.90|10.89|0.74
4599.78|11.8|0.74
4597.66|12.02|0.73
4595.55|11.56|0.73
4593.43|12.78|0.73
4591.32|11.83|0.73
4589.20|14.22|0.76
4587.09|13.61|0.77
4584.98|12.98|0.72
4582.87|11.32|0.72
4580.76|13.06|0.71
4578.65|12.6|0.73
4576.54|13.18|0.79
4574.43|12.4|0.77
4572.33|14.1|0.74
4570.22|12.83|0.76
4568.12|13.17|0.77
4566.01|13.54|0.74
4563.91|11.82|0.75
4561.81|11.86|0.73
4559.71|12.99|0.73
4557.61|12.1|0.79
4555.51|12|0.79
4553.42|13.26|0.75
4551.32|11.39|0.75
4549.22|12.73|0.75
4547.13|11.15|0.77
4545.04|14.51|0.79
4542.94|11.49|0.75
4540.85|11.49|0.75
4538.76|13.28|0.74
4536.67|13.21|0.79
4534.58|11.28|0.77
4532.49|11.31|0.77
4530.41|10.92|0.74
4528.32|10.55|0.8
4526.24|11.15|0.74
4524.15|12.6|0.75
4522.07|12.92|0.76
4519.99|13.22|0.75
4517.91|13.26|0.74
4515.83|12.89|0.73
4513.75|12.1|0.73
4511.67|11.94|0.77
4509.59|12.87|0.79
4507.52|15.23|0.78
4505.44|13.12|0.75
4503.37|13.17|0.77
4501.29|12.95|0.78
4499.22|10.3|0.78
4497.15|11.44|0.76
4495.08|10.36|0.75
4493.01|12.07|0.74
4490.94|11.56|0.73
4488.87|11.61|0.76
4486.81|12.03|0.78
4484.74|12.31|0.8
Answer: 36.4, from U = 13.3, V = 11.2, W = 11.82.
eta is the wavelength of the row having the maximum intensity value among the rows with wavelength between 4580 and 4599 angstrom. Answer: 4589.20 angstrom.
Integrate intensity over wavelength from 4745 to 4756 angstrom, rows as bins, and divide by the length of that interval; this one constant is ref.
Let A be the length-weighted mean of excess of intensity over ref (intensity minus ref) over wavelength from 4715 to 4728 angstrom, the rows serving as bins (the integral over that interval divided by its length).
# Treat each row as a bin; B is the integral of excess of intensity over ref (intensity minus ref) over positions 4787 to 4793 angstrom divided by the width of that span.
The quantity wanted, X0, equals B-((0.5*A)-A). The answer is 0.9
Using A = 0.6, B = 0.61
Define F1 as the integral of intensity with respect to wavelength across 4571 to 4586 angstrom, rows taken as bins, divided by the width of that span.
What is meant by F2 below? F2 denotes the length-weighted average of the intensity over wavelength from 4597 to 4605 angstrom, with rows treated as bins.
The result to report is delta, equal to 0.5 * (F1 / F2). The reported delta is 0.53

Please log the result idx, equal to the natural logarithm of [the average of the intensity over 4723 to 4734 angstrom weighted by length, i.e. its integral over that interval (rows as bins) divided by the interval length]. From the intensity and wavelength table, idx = 2.56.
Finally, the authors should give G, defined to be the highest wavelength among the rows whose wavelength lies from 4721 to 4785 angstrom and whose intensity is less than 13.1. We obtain 4783.41 angstrom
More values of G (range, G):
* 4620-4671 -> 4670.22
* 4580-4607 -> 4601.90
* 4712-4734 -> 4730.83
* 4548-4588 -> 4584.98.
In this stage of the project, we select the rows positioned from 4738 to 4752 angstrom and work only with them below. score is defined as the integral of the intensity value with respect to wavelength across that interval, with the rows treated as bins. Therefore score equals 191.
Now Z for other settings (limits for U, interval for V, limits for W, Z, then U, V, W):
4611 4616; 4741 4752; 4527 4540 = 38.6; 14.2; 13.4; 10.92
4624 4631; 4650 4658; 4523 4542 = 37.8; 13.8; 13.1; 10.92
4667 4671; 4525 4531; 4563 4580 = 35.8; 12.5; 10.9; 12.4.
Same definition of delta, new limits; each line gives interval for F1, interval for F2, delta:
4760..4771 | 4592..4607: 0.53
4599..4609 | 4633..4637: 0.51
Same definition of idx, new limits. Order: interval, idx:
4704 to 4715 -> 2.53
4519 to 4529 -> 2.50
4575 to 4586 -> 2.53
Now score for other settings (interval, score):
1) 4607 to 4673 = 867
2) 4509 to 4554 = 550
